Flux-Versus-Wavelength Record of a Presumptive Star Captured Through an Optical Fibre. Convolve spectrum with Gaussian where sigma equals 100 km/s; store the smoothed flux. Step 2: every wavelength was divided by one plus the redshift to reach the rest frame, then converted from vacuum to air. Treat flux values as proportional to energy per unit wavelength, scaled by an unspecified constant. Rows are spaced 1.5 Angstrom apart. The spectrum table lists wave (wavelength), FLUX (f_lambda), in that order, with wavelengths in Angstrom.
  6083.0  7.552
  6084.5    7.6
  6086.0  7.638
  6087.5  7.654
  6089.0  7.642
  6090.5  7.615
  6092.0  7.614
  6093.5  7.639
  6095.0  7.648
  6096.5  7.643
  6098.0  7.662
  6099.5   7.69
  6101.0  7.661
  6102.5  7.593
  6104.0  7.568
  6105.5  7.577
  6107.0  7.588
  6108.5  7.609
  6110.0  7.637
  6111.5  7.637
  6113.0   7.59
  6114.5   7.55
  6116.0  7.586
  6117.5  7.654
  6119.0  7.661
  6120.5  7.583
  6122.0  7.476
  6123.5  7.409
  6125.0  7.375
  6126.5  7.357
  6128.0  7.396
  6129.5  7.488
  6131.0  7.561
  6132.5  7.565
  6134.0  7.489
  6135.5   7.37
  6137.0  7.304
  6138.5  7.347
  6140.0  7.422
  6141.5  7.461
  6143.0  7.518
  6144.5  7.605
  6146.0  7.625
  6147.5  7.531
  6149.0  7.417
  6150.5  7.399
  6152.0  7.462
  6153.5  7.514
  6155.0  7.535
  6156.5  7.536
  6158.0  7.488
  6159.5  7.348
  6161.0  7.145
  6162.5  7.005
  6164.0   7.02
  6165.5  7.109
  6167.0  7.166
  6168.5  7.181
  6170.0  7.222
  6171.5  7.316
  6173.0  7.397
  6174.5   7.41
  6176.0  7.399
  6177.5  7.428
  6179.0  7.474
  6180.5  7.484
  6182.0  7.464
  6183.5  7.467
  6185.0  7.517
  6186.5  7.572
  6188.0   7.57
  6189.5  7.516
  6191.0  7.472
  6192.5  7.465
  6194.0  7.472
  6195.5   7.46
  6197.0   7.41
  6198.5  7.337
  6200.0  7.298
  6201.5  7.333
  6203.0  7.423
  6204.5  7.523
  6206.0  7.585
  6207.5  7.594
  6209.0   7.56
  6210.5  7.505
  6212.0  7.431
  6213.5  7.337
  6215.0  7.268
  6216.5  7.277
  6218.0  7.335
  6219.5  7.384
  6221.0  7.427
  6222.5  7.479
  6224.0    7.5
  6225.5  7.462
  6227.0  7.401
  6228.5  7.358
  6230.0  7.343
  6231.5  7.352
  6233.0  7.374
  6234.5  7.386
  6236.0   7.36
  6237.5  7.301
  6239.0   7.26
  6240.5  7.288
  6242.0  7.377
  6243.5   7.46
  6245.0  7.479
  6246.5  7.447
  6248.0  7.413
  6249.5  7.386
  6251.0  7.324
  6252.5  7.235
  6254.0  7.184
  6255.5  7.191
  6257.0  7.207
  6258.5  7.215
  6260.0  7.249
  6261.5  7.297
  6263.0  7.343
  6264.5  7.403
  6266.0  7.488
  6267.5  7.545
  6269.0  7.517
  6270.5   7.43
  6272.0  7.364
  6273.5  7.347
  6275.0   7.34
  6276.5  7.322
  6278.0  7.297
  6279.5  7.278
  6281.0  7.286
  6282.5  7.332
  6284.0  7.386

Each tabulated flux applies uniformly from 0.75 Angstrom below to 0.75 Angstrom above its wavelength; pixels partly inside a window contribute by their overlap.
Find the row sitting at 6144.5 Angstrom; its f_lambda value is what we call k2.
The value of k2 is 7.605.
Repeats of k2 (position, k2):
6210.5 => 7.505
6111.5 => 7.637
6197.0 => 7.41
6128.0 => 7.396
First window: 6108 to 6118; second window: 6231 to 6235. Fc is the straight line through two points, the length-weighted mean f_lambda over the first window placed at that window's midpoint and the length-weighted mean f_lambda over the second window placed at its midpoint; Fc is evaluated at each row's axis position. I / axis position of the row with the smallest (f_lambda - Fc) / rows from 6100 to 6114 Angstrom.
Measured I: 6104.0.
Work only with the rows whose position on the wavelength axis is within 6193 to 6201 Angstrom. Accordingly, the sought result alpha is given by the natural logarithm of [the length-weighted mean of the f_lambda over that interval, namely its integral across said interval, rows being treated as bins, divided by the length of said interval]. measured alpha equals 2.001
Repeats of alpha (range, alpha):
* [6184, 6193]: 2.017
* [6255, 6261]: 1.977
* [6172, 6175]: 2.001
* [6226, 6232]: 1.997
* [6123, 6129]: 2.000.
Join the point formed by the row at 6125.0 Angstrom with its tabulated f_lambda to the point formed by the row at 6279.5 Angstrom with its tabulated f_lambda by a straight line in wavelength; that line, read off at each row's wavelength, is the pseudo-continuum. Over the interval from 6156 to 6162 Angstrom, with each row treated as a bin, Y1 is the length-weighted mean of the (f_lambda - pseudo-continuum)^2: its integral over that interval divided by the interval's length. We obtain 0.027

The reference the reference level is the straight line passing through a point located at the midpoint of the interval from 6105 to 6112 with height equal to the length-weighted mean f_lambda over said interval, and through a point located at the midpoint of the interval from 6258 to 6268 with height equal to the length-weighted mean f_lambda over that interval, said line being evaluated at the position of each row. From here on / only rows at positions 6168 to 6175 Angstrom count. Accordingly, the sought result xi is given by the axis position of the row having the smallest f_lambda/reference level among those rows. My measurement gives 6168.5 Angstrom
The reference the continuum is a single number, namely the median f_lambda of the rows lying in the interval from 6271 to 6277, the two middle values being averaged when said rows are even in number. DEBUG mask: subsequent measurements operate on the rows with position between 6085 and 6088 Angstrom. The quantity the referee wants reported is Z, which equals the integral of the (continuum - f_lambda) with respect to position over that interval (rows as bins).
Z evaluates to -0.89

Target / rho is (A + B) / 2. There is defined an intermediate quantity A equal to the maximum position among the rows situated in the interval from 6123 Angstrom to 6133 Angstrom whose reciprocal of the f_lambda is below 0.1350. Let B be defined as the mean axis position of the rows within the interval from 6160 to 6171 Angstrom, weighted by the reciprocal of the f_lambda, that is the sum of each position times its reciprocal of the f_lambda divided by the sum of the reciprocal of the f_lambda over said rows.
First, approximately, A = 6132.5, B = 6165.5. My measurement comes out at 6149.0 Angstrom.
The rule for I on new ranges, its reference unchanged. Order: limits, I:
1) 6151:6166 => 6162.5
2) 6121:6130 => 6126.5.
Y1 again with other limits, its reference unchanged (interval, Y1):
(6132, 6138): 0.013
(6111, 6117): 0.045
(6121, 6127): 0.005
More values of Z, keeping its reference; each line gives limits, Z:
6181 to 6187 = -0.95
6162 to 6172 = 1.99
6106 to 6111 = -1.34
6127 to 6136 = -1.21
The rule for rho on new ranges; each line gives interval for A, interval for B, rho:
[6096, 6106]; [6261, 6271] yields 6185.7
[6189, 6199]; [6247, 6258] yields 6224.8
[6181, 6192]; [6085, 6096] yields 6140.8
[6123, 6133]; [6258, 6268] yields 6197.7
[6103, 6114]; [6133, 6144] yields 6125.7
